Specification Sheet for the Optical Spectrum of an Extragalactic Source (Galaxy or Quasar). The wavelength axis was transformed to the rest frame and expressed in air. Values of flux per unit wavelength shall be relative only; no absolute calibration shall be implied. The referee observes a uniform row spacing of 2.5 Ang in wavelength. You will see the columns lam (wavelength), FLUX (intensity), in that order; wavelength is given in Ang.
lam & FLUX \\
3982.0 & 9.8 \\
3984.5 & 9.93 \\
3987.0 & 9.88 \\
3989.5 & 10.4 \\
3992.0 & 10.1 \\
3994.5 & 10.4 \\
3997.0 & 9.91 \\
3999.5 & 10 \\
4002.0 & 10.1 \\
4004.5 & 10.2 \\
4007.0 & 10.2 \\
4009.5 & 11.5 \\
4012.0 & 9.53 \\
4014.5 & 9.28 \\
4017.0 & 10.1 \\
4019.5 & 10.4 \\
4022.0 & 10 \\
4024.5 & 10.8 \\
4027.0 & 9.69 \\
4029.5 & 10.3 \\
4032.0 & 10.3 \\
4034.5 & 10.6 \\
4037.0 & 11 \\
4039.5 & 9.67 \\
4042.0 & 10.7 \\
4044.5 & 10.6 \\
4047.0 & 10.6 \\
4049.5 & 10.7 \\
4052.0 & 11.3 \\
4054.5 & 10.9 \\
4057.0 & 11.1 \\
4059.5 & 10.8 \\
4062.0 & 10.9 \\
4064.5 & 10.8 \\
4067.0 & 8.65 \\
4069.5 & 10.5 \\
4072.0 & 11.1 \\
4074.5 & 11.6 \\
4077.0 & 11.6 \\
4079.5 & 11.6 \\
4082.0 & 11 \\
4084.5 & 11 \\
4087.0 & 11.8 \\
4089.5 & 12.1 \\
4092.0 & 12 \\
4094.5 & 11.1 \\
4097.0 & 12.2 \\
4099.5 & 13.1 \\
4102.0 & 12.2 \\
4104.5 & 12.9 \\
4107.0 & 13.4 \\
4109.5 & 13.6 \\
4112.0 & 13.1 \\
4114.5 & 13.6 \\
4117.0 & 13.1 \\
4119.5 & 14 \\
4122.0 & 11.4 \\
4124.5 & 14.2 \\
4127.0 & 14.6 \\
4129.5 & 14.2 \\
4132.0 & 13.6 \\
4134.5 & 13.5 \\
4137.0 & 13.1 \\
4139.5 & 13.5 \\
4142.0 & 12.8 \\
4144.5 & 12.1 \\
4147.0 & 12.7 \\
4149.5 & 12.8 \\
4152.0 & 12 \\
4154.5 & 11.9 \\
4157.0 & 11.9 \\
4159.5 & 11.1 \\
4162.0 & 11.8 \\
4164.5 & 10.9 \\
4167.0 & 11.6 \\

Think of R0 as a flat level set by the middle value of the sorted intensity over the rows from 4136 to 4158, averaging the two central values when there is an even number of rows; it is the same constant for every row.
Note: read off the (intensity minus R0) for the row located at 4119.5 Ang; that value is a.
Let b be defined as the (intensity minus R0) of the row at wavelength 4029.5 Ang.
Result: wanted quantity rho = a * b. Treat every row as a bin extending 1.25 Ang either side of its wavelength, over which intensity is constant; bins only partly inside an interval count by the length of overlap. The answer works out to -3.1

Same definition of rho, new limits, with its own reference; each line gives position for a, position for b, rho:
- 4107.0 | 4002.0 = -1.8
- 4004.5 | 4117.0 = -1.0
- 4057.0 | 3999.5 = 4.3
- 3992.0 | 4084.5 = 4.4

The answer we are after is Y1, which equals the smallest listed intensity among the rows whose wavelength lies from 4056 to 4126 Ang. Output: 8.65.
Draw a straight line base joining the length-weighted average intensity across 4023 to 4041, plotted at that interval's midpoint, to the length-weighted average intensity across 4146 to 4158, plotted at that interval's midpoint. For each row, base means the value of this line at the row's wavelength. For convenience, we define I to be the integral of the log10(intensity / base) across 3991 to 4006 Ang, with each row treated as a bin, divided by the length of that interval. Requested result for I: 0.014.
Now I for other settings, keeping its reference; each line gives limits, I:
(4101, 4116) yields 0.056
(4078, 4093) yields 0.014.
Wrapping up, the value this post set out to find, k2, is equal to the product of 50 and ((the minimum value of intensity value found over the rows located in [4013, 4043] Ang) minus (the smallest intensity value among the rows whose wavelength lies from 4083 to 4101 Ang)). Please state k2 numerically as -86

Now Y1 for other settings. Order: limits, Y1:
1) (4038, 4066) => 9.67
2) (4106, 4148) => 11.4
